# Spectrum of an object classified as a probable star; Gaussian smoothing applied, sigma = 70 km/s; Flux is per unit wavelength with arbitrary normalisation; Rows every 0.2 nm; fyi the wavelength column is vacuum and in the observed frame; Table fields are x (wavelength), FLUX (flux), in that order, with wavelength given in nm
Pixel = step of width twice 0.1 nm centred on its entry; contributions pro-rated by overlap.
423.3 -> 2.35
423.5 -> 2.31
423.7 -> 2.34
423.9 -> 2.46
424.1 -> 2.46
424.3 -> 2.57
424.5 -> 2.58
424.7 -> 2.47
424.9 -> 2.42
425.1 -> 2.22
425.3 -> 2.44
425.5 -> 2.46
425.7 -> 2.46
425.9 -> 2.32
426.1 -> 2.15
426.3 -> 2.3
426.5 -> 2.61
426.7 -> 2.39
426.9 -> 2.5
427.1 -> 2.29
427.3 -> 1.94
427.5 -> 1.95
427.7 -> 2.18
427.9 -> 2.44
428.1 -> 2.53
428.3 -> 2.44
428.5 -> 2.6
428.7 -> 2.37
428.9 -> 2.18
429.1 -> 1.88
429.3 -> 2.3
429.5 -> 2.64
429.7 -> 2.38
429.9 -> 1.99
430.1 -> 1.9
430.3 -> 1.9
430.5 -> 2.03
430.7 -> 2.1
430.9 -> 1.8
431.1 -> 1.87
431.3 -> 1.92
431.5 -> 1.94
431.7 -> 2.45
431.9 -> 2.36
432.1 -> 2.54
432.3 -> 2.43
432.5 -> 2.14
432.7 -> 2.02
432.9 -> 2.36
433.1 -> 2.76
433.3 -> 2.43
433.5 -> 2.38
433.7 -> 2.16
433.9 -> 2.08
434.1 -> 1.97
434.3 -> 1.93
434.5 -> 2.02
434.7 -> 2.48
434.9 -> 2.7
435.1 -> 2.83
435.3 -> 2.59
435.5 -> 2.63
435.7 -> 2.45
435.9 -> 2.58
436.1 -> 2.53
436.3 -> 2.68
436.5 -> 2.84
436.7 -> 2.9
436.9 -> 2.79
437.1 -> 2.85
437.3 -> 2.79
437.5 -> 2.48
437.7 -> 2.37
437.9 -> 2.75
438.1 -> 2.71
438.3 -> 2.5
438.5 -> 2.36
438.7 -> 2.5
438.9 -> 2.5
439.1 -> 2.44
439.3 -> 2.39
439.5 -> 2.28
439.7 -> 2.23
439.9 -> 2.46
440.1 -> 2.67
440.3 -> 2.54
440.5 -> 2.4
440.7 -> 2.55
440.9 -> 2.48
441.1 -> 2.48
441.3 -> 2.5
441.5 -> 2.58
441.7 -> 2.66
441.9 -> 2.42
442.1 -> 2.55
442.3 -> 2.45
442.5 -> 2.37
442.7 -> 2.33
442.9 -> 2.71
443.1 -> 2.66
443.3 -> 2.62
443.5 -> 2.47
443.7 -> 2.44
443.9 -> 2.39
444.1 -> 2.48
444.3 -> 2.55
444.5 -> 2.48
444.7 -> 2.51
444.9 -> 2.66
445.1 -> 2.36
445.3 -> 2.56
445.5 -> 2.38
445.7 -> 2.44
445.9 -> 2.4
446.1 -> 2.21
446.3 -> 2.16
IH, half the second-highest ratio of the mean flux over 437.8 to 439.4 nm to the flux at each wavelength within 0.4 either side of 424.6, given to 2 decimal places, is 0.51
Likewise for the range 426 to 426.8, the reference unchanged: 0.55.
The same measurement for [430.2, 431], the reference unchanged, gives 0.66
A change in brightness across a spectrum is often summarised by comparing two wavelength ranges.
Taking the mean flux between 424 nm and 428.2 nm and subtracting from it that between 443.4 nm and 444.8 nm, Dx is -0.11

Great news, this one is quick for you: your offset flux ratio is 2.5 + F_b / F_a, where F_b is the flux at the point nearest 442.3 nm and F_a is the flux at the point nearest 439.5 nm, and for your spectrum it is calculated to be 3.57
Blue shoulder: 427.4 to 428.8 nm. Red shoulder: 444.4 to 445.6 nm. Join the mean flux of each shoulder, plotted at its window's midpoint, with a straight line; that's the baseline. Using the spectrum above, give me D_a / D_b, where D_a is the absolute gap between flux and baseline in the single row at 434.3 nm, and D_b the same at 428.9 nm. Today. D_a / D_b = 2.6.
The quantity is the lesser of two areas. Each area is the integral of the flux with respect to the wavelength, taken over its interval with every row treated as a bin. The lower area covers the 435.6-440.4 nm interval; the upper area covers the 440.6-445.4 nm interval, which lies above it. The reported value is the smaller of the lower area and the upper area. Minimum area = 12.1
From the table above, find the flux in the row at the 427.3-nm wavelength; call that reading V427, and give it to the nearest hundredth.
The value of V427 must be 1.94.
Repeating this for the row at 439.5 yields 2.28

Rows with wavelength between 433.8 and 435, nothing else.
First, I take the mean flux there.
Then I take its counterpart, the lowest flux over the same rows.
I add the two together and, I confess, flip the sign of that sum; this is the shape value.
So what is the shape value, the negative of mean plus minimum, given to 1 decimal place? -4.1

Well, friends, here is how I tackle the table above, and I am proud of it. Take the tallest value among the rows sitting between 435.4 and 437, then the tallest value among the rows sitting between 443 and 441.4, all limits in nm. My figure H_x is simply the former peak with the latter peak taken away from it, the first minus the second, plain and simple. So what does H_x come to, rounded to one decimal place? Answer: 0.2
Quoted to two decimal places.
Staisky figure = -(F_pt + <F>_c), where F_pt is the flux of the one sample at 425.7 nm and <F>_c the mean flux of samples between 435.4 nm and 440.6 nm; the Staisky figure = -5.02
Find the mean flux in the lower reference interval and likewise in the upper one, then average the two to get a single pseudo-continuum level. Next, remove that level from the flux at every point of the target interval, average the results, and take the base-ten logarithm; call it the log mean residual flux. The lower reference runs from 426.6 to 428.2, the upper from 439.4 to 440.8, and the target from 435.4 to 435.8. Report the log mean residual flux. -0.75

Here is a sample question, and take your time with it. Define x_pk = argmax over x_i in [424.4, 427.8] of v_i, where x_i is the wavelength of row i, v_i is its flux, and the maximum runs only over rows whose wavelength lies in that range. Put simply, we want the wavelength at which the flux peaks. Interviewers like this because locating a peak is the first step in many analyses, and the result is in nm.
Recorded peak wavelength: 426.5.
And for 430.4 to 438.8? 436.7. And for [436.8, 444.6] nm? 437.1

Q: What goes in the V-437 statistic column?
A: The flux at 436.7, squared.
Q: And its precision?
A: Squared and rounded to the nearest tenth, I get 8.4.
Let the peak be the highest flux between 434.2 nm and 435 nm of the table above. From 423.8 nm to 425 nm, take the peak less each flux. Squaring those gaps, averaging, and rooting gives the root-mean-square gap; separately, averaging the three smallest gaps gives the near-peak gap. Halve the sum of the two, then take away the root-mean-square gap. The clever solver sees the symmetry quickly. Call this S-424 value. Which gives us -0.03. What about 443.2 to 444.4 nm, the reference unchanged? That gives -0.04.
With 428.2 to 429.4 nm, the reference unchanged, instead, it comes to -0.12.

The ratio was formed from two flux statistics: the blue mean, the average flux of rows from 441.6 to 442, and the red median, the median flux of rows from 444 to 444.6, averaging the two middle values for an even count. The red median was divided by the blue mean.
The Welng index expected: 0.98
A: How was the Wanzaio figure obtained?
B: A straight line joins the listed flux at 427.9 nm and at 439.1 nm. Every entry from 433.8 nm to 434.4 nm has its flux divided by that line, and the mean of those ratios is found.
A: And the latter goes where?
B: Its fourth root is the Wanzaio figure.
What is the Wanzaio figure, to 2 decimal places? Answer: 0.95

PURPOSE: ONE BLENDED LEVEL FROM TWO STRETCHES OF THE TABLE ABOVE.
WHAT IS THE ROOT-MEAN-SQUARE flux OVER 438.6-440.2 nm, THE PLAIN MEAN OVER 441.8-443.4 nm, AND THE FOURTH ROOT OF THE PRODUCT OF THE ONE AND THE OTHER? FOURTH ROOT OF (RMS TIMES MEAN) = 1.57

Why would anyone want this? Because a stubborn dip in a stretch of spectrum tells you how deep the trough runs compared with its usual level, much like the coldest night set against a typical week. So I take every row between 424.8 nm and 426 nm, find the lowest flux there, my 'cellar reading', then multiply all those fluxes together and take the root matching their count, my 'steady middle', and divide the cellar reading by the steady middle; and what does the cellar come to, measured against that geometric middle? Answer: 0.931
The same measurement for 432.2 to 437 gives 0.795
